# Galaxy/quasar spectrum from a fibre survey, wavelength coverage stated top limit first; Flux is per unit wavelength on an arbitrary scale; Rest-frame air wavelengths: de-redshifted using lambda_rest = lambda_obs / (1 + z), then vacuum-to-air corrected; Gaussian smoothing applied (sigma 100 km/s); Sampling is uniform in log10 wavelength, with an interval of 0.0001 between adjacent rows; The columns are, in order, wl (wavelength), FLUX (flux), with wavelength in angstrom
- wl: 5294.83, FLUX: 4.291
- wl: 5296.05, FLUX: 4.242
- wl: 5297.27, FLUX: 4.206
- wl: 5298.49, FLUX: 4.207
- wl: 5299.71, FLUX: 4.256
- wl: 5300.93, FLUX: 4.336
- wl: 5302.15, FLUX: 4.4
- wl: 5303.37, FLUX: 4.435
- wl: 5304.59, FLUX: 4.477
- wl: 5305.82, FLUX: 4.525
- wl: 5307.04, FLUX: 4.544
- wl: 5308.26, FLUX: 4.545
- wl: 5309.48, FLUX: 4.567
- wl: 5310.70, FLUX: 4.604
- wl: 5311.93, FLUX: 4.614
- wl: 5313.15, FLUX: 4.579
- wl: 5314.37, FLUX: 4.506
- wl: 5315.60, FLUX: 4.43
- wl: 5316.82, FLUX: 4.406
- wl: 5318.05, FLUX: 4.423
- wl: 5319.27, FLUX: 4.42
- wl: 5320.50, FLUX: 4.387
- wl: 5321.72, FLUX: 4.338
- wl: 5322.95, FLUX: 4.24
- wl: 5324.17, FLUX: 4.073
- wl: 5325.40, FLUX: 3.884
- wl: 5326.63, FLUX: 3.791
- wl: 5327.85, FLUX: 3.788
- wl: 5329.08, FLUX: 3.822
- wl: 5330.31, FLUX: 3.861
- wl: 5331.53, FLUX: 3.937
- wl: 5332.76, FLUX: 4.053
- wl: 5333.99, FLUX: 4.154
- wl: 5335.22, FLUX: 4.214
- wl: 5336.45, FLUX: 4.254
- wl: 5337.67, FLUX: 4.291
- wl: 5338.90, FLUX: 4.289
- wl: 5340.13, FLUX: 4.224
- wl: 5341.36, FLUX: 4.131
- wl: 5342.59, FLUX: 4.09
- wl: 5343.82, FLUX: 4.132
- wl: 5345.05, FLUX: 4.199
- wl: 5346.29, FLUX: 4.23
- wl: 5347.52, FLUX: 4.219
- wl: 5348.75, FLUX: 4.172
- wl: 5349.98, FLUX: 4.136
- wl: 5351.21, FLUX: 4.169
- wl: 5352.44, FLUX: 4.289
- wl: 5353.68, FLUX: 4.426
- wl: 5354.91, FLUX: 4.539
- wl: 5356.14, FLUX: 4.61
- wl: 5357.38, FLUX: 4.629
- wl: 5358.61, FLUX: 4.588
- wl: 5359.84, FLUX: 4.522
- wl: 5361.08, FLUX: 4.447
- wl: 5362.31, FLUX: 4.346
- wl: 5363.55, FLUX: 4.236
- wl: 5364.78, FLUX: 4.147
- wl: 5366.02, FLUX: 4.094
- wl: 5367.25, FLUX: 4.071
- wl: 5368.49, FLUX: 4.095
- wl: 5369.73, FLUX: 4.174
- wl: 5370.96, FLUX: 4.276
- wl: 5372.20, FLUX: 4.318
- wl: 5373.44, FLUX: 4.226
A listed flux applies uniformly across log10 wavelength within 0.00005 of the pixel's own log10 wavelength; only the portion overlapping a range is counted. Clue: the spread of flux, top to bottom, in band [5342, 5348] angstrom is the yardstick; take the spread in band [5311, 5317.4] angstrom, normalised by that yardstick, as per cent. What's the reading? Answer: 149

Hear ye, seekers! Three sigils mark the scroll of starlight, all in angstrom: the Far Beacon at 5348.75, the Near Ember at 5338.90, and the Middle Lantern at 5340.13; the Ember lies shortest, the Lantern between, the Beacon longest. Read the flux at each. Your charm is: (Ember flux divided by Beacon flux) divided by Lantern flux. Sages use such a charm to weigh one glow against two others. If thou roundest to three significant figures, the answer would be 0.243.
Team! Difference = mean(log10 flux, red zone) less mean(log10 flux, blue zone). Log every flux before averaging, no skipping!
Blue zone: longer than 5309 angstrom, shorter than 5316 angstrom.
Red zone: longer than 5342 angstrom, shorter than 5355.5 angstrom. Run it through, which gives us -0.031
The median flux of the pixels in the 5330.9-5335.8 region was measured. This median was 4.10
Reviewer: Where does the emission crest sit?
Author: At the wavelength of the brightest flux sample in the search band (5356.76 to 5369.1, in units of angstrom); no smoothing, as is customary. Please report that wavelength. 5357.38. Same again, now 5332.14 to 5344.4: 5337.67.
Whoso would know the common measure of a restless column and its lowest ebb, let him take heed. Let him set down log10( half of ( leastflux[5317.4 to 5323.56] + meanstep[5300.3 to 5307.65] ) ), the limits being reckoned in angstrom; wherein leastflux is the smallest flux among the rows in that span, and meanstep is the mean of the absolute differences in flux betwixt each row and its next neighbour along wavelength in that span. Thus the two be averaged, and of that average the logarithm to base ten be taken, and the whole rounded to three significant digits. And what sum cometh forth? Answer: 0.331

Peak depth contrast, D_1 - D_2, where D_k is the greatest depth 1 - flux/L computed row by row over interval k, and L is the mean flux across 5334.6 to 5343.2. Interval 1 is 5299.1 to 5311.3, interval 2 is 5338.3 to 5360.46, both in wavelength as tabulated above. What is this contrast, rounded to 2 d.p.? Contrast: -0.04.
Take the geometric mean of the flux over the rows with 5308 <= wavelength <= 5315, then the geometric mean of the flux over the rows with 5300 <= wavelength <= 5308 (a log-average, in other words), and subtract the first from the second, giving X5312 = -0.12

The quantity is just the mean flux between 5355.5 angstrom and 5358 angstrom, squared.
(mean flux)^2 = 21.3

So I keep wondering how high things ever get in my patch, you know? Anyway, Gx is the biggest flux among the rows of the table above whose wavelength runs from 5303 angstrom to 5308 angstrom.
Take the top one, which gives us 4.544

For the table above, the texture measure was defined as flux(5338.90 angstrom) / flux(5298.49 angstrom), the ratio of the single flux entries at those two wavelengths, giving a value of 1.02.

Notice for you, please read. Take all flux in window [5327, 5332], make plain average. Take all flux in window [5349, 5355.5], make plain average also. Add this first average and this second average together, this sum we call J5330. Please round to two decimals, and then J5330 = 8.16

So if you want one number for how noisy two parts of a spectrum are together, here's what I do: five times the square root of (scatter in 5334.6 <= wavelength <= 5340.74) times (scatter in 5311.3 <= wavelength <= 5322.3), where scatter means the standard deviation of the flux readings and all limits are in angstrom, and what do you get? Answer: 0.3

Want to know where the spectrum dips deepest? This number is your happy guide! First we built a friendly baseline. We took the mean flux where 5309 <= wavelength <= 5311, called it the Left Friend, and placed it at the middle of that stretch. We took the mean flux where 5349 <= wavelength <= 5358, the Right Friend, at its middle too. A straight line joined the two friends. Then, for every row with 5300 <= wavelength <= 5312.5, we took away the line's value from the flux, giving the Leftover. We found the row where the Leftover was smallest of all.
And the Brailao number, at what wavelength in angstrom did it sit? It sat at 5300.93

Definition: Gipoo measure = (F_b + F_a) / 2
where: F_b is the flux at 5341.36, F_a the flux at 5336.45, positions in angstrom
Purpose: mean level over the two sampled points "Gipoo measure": 4.19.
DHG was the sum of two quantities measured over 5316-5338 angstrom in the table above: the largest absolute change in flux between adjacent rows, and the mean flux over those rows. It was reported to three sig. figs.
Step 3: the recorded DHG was 4.32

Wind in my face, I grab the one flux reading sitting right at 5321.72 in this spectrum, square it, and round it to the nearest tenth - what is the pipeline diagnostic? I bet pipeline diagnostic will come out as 18.8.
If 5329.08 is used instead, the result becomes 14.6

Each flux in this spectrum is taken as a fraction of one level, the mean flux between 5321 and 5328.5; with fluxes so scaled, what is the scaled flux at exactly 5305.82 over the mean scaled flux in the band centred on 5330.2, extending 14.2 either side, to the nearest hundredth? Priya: 1.09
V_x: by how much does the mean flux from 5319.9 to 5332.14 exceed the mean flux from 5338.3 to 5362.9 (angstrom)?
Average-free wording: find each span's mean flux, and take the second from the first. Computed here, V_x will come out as -0.3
